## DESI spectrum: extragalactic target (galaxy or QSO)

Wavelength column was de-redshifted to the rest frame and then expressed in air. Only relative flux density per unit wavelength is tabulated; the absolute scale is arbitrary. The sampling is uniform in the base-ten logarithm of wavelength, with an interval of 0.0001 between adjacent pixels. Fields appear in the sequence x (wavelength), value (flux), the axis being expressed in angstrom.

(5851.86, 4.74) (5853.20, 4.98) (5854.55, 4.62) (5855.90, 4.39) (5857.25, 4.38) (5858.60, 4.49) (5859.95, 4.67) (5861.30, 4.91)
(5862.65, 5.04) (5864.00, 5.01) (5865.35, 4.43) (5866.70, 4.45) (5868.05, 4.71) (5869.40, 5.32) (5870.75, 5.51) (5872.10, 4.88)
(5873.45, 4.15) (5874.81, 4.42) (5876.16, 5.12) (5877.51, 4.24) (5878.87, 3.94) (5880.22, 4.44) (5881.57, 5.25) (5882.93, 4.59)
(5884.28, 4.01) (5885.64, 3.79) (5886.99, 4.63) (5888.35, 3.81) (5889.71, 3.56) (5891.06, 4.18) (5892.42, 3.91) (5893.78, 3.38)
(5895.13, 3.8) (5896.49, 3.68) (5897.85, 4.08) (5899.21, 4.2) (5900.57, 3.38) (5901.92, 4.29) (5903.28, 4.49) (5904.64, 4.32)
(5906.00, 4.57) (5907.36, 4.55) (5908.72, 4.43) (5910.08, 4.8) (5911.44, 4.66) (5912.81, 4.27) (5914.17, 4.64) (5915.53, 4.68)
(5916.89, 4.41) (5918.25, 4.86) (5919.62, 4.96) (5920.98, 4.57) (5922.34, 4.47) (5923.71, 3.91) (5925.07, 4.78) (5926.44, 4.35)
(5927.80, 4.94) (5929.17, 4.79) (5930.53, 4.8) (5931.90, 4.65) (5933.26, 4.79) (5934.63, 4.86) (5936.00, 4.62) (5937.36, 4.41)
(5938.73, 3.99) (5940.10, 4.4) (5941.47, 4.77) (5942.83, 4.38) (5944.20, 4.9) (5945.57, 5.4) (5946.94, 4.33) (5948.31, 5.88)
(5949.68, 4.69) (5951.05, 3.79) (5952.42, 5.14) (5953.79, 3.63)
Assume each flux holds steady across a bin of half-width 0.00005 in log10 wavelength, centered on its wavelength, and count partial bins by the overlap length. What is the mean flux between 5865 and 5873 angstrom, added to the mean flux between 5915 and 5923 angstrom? 9.5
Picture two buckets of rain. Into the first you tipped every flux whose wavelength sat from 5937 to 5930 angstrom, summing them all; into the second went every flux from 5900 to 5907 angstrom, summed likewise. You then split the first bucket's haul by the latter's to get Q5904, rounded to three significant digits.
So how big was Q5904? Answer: 1.13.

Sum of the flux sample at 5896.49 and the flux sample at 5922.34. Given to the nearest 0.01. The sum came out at 8.15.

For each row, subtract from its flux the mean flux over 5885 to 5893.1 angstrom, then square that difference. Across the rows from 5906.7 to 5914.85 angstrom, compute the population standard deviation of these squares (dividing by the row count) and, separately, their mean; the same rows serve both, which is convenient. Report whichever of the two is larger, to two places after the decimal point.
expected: 0.36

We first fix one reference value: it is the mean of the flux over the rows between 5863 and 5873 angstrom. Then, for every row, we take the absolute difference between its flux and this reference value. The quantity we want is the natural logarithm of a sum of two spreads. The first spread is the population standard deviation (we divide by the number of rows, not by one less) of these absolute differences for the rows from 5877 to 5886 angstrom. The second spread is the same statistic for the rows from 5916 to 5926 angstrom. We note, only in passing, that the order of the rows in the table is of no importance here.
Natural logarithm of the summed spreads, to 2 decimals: -0.51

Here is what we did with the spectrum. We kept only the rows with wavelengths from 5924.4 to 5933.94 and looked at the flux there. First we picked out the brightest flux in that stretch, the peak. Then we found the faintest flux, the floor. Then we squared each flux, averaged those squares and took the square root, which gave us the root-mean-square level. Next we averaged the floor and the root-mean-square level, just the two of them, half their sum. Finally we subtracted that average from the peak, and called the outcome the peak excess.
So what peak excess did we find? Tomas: 0.4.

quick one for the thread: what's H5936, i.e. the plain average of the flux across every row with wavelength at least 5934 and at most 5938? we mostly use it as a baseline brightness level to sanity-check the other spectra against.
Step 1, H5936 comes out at 4.6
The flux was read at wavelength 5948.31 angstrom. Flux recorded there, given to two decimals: 5.88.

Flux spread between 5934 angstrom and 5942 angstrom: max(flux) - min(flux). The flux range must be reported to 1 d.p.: 0.9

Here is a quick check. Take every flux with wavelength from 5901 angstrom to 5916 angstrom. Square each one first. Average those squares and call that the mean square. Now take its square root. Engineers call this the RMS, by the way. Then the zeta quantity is 4.52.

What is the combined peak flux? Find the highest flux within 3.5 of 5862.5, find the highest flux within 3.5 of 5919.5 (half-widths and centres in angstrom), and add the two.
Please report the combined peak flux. 10.0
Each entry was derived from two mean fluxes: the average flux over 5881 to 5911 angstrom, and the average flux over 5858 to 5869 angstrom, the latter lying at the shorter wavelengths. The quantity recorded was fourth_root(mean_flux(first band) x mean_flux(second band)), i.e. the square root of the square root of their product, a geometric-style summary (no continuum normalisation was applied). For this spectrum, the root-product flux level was 2.11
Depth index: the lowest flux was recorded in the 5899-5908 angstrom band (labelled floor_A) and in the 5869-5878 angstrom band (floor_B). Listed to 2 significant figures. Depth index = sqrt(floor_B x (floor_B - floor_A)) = 1.8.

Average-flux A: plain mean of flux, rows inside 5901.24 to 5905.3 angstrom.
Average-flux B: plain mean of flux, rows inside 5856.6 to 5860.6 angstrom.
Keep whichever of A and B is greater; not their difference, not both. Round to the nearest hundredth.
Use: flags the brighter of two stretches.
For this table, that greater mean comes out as 4.51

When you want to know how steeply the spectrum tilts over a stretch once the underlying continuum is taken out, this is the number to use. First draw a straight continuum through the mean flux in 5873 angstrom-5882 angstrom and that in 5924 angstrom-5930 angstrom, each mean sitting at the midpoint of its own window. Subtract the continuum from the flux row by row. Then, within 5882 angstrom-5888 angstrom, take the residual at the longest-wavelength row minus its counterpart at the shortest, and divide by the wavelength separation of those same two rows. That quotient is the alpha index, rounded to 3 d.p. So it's 0.006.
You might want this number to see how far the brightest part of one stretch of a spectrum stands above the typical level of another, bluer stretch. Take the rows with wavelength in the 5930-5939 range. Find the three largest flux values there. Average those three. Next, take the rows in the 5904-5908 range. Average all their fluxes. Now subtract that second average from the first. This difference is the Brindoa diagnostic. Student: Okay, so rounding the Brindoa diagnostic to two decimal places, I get 0.34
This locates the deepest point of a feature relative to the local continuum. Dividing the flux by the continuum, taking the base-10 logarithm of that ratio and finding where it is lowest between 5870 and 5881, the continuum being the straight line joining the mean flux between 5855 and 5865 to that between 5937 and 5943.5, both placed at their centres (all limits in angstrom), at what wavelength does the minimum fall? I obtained 5878.87 angstrom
